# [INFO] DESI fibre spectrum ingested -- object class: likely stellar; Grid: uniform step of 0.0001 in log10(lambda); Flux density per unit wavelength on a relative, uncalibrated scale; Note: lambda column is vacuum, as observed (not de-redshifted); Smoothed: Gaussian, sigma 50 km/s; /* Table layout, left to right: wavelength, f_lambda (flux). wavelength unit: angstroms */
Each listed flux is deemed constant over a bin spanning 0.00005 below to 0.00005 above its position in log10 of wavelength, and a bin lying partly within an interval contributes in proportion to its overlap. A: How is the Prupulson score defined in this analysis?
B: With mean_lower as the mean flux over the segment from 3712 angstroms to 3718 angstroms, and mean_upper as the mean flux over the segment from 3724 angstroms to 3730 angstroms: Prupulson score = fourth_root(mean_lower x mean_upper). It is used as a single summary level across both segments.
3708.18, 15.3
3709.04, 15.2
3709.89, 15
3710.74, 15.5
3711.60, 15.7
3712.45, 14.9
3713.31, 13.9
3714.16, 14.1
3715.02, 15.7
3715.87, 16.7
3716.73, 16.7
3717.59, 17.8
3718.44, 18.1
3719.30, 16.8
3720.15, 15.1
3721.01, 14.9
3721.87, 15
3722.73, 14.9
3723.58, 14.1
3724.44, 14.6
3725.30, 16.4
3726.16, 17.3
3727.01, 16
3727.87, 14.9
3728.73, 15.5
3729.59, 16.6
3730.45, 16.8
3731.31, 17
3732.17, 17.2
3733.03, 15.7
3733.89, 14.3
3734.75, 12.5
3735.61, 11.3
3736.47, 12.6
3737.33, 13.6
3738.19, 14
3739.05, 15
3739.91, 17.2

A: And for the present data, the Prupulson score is 3.97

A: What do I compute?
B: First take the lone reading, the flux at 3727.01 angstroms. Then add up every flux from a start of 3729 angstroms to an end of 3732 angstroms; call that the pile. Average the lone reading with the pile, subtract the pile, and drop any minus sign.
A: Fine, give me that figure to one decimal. 17.2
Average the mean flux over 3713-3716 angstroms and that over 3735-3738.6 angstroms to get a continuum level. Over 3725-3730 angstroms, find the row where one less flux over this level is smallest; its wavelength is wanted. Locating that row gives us 3726.16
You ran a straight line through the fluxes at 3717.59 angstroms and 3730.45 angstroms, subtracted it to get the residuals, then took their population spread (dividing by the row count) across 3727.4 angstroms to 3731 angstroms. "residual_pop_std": 0.86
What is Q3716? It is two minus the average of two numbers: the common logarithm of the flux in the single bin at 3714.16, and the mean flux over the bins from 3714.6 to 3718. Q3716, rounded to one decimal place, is -6.9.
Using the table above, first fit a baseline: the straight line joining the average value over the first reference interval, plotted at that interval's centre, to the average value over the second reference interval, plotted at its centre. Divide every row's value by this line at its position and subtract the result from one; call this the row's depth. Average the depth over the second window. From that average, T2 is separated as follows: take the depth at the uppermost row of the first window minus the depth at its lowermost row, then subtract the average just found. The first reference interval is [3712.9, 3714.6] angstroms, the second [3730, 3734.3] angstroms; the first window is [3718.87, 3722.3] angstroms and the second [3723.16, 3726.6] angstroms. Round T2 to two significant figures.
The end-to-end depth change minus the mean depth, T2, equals 0.16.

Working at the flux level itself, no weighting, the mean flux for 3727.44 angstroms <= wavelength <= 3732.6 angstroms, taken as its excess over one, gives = 15.3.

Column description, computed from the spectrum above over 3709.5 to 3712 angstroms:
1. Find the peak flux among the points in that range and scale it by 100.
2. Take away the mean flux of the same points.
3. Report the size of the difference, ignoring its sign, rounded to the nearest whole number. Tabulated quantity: 1555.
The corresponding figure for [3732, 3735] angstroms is 1705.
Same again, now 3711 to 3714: 1555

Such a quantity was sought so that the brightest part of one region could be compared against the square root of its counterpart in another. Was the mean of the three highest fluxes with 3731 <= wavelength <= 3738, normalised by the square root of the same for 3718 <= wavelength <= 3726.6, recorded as 3.99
